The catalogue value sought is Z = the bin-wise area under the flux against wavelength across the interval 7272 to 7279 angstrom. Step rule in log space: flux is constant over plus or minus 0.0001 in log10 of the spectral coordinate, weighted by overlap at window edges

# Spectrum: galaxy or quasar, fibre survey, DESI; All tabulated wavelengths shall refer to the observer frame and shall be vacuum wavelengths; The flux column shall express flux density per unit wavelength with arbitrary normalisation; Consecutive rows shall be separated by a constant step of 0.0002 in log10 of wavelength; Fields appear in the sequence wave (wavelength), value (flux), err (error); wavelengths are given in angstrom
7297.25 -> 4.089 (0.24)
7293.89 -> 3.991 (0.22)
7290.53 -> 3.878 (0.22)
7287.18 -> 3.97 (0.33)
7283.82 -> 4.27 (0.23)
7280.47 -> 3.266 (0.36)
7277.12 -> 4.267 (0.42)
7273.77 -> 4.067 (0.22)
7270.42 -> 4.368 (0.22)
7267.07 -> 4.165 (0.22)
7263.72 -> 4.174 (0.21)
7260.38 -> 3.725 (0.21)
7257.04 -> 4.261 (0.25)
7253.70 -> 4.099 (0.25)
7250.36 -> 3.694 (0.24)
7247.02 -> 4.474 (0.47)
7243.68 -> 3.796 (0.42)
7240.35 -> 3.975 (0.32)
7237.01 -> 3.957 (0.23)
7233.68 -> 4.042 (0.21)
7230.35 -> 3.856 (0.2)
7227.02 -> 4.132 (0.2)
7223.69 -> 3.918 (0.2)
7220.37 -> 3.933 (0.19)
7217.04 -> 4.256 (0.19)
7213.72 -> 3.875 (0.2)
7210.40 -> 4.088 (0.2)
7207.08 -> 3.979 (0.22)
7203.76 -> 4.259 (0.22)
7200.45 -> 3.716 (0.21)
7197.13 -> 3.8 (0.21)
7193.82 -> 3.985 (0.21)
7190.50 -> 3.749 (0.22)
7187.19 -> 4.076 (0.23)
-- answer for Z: 29.0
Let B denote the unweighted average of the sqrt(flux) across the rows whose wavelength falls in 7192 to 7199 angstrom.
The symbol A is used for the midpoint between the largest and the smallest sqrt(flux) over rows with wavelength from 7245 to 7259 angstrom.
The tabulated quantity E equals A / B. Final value 1.02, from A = 2.019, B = 1.97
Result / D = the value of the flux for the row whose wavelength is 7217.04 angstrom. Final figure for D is 4.256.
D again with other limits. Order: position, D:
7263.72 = 4.174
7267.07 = 4.165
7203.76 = 4.259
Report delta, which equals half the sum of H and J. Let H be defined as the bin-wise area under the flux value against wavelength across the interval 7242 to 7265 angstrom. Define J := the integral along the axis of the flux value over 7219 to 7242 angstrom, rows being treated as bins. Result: 92.0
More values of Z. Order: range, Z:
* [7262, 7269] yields 29.2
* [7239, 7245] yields 23.3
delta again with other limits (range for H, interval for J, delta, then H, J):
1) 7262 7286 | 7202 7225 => 95.5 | 98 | 93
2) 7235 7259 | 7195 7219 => 96.3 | 97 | 96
